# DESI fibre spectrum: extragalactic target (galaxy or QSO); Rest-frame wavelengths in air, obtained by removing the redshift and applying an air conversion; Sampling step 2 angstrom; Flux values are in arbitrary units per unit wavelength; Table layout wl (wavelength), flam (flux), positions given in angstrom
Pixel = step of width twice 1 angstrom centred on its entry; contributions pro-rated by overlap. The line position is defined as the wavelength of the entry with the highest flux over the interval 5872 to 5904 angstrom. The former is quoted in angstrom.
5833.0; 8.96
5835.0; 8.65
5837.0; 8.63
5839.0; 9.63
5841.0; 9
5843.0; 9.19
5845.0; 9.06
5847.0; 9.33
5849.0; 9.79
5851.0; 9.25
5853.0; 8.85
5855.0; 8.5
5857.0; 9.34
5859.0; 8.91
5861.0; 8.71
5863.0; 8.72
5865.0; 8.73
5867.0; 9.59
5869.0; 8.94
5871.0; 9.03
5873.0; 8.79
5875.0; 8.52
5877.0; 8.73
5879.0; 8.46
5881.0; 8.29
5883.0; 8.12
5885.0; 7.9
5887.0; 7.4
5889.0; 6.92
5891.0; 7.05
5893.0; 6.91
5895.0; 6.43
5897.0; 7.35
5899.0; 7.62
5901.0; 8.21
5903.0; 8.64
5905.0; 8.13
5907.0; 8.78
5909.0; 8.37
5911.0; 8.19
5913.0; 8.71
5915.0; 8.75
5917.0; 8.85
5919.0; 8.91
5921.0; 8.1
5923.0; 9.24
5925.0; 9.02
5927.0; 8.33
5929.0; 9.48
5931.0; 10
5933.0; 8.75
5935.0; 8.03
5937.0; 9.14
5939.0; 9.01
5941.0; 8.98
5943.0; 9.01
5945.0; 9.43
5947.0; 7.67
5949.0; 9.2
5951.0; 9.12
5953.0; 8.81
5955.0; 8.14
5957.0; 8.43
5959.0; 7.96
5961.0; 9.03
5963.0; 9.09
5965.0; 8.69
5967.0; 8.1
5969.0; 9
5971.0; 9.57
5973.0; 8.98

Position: 5873.0 angstrom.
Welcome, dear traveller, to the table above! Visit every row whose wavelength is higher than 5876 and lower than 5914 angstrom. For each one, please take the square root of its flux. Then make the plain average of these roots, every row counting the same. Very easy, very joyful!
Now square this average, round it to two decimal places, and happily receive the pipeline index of 7.89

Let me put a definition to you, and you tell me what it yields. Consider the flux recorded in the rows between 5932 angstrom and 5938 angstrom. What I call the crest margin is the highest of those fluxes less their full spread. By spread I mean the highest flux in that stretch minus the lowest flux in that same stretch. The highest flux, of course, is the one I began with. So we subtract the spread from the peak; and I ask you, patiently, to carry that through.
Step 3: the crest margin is 8.0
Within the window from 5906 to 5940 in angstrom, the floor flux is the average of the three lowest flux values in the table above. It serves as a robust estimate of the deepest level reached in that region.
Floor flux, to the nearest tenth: 8.1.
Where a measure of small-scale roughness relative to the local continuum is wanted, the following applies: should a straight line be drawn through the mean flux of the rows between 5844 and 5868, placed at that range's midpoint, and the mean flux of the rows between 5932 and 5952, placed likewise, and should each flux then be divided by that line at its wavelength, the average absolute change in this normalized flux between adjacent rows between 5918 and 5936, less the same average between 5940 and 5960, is 0.02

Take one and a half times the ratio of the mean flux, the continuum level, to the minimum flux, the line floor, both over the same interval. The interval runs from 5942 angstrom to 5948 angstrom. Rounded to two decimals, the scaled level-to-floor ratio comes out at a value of 1.70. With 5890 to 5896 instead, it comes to 1.59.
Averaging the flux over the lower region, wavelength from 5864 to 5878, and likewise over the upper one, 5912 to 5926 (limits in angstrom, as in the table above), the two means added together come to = 17.7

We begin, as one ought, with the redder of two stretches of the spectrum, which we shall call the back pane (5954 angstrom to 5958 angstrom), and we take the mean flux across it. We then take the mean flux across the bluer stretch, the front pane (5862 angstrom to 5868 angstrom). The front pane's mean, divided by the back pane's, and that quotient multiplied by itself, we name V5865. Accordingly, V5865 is 1.18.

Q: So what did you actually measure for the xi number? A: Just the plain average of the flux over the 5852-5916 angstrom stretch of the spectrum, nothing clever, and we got 8.30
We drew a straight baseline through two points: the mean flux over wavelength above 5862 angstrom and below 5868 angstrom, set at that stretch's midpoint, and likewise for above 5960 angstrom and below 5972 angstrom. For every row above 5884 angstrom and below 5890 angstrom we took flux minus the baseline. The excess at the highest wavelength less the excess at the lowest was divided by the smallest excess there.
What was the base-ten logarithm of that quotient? -0.3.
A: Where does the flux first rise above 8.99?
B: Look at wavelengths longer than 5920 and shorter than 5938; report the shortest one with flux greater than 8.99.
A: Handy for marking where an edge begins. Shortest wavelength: 5923.0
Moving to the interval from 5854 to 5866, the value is 5857.0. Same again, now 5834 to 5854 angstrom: 5839.0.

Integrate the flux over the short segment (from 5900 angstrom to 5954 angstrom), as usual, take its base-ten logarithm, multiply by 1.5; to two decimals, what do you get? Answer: 4.01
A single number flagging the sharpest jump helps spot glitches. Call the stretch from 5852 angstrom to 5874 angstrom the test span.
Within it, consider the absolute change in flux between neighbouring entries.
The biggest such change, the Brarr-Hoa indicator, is 0.9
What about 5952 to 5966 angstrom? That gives 1.1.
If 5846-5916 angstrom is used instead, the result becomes 0.9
